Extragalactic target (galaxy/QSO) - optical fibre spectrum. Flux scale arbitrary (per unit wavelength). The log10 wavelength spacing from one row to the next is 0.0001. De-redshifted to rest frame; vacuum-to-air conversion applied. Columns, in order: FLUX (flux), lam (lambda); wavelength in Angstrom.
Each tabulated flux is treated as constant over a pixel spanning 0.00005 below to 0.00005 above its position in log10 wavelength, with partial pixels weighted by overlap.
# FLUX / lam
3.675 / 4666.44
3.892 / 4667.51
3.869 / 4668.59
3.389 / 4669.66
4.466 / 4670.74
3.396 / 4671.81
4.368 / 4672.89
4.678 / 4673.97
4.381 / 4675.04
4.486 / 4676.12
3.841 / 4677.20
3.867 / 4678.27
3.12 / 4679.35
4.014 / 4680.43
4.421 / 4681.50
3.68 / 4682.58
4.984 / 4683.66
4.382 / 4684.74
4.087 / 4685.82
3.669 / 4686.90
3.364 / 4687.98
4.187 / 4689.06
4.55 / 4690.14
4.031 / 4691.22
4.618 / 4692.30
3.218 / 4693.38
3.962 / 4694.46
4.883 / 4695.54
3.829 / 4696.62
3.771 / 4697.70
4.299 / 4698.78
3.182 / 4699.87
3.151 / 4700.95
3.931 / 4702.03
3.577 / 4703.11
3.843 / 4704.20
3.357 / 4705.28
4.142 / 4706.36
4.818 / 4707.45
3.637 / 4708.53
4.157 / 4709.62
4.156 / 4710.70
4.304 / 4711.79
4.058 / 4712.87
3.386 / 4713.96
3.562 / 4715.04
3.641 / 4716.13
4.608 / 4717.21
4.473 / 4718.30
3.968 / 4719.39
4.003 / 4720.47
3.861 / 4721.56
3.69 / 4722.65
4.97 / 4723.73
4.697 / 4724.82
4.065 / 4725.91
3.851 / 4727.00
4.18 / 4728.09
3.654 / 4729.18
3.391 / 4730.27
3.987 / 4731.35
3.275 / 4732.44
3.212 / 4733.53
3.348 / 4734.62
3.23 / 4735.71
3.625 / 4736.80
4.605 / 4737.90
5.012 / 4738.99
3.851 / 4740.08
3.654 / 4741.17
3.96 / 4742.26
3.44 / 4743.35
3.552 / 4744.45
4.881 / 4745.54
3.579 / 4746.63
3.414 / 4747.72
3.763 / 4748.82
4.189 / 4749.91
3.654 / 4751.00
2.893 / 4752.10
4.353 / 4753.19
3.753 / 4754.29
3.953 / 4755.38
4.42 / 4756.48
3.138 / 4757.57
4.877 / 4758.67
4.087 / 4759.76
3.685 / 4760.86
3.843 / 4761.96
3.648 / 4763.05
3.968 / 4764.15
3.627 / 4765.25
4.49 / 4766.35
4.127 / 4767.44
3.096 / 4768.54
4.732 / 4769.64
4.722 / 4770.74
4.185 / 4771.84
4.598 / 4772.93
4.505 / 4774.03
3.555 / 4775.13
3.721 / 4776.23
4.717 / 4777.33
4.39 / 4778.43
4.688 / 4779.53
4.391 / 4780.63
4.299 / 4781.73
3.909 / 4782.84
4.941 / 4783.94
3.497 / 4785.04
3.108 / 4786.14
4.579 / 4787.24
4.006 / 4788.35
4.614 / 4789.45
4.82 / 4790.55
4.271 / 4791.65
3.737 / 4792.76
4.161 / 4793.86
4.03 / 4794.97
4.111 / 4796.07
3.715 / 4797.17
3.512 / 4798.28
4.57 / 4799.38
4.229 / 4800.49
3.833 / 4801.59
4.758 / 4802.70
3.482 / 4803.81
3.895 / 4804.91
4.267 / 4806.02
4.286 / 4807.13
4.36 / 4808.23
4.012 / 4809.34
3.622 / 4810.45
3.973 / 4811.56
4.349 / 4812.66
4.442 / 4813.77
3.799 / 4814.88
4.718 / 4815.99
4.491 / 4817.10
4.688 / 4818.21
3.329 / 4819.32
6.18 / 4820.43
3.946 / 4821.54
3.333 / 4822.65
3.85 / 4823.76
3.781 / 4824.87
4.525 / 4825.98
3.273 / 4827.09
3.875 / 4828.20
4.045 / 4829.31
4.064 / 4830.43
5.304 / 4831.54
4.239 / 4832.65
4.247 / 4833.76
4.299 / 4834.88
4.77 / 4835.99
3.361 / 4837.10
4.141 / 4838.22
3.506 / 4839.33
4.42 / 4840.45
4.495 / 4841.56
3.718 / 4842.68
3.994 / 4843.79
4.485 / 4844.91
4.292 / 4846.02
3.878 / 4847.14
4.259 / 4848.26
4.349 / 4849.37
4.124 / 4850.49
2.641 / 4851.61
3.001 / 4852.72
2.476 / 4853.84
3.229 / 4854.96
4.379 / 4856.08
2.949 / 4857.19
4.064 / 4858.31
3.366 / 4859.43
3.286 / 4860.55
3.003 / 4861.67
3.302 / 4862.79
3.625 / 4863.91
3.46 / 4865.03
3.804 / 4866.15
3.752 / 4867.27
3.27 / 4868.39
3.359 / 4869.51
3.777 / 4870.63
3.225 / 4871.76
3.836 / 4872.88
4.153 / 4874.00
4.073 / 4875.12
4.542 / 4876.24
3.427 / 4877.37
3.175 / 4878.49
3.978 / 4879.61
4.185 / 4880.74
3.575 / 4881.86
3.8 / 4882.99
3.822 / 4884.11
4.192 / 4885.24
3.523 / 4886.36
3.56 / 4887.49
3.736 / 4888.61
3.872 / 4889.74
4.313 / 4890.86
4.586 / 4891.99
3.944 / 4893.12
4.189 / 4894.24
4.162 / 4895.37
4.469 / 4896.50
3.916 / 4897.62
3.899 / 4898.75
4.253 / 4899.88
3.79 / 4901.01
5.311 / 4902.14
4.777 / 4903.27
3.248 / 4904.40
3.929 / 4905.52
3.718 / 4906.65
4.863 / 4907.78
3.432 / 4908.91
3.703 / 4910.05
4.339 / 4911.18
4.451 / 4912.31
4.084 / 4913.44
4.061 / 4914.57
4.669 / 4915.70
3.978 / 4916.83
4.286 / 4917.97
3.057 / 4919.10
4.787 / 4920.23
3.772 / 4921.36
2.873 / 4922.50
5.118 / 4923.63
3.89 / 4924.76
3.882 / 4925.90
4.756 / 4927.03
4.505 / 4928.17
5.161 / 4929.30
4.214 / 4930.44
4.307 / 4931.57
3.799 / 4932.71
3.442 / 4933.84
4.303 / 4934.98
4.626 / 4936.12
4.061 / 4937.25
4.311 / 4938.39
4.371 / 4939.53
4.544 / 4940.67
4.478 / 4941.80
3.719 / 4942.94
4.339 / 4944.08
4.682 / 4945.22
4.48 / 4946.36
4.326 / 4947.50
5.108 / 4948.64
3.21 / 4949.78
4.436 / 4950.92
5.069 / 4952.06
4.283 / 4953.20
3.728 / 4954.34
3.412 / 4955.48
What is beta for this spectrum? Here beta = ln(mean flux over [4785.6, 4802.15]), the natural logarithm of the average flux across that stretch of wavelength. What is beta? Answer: 1.41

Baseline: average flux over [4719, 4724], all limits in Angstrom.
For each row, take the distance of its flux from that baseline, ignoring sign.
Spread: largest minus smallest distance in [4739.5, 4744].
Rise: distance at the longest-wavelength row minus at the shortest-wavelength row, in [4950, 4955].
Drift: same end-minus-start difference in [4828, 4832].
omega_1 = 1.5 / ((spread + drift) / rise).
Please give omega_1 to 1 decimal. 0.0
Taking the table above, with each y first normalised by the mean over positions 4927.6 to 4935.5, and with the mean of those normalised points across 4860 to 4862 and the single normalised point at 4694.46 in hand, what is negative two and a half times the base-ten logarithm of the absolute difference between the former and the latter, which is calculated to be 1.8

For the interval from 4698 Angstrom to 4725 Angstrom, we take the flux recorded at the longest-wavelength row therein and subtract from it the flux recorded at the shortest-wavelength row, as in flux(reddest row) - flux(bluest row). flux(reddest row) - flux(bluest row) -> 0.40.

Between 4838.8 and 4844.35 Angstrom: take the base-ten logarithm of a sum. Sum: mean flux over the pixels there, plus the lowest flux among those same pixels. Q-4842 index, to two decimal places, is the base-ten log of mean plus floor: 0.88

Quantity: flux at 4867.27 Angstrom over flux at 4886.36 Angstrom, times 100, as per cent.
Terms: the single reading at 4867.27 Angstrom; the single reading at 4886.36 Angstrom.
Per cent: 107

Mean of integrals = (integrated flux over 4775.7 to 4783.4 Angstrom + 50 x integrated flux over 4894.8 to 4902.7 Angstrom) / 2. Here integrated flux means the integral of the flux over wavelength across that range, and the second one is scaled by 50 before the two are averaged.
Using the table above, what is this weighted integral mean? 857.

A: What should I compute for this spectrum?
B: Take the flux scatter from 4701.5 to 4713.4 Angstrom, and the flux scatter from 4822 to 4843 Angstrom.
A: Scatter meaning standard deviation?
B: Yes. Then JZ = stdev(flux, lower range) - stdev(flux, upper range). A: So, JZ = -0.13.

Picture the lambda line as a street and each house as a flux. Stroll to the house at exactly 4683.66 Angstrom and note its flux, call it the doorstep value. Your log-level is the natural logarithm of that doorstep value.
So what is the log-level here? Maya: 1.61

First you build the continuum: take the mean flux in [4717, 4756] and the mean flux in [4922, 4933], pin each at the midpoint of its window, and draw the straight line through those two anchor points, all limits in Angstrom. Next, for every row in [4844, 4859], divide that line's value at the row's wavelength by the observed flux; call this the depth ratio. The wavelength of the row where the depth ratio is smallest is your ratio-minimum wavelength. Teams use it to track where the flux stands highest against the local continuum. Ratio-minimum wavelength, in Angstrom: 4844.91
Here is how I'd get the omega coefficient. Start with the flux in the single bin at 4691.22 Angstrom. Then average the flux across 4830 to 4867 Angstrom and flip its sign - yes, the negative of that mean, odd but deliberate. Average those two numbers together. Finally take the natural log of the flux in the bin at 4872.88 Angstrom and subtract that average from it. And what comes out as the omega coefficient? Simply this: 1.25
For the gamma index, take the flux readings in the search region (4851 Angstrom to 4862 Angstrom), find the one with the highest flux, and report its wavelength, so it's 4856.08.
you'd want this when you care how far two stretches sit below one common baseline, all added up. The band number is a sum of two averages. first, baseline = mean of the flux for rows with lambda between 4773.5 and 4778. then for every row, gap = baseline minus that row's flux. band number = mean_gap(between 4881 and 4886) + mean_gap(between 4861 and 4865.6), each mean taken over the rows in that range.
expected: 1.1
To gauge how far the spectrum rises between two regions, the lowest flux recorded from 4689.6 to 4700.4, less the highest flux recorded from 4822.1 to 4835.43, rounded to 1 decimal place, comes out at -2.1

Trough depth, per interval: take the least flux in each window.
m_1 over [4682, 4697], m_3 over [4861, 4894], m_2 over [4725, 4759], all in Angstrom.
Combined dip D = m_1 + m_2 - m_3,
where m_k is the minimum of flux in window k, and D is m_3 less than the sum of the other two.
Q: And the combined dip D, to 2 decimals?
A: 3.11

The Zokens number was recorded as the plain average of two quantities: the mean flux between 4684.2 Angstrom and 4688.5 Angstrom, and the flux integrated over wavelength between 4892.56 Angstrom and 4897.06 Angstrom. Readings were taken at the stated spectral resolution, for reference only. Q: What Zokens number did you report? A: 11.38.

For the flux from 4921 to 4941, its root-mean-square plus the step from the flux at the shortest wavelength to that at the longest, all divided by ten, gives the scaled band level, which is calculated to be 0.50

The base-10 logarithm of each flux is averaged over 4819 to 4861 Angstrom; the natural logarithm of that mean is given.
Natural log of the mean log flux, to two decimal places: -0.53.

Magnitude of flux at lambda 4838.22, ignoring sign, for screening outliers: 4.14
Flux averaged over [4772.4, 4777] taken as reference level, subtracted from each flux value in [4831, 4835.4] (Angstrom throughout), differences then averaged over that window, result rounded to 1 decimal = 0.4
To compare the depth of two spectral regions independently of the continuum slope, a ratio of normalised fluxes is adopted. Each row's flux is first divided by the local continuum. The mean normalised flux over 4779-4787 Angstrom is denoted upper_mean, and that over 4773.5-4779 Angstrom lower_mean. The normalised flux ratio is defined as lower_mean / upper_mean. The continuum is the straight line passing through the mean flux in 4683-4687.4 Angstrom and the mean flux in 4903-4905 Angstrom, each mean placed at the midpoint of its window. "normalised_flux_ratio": 1.01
